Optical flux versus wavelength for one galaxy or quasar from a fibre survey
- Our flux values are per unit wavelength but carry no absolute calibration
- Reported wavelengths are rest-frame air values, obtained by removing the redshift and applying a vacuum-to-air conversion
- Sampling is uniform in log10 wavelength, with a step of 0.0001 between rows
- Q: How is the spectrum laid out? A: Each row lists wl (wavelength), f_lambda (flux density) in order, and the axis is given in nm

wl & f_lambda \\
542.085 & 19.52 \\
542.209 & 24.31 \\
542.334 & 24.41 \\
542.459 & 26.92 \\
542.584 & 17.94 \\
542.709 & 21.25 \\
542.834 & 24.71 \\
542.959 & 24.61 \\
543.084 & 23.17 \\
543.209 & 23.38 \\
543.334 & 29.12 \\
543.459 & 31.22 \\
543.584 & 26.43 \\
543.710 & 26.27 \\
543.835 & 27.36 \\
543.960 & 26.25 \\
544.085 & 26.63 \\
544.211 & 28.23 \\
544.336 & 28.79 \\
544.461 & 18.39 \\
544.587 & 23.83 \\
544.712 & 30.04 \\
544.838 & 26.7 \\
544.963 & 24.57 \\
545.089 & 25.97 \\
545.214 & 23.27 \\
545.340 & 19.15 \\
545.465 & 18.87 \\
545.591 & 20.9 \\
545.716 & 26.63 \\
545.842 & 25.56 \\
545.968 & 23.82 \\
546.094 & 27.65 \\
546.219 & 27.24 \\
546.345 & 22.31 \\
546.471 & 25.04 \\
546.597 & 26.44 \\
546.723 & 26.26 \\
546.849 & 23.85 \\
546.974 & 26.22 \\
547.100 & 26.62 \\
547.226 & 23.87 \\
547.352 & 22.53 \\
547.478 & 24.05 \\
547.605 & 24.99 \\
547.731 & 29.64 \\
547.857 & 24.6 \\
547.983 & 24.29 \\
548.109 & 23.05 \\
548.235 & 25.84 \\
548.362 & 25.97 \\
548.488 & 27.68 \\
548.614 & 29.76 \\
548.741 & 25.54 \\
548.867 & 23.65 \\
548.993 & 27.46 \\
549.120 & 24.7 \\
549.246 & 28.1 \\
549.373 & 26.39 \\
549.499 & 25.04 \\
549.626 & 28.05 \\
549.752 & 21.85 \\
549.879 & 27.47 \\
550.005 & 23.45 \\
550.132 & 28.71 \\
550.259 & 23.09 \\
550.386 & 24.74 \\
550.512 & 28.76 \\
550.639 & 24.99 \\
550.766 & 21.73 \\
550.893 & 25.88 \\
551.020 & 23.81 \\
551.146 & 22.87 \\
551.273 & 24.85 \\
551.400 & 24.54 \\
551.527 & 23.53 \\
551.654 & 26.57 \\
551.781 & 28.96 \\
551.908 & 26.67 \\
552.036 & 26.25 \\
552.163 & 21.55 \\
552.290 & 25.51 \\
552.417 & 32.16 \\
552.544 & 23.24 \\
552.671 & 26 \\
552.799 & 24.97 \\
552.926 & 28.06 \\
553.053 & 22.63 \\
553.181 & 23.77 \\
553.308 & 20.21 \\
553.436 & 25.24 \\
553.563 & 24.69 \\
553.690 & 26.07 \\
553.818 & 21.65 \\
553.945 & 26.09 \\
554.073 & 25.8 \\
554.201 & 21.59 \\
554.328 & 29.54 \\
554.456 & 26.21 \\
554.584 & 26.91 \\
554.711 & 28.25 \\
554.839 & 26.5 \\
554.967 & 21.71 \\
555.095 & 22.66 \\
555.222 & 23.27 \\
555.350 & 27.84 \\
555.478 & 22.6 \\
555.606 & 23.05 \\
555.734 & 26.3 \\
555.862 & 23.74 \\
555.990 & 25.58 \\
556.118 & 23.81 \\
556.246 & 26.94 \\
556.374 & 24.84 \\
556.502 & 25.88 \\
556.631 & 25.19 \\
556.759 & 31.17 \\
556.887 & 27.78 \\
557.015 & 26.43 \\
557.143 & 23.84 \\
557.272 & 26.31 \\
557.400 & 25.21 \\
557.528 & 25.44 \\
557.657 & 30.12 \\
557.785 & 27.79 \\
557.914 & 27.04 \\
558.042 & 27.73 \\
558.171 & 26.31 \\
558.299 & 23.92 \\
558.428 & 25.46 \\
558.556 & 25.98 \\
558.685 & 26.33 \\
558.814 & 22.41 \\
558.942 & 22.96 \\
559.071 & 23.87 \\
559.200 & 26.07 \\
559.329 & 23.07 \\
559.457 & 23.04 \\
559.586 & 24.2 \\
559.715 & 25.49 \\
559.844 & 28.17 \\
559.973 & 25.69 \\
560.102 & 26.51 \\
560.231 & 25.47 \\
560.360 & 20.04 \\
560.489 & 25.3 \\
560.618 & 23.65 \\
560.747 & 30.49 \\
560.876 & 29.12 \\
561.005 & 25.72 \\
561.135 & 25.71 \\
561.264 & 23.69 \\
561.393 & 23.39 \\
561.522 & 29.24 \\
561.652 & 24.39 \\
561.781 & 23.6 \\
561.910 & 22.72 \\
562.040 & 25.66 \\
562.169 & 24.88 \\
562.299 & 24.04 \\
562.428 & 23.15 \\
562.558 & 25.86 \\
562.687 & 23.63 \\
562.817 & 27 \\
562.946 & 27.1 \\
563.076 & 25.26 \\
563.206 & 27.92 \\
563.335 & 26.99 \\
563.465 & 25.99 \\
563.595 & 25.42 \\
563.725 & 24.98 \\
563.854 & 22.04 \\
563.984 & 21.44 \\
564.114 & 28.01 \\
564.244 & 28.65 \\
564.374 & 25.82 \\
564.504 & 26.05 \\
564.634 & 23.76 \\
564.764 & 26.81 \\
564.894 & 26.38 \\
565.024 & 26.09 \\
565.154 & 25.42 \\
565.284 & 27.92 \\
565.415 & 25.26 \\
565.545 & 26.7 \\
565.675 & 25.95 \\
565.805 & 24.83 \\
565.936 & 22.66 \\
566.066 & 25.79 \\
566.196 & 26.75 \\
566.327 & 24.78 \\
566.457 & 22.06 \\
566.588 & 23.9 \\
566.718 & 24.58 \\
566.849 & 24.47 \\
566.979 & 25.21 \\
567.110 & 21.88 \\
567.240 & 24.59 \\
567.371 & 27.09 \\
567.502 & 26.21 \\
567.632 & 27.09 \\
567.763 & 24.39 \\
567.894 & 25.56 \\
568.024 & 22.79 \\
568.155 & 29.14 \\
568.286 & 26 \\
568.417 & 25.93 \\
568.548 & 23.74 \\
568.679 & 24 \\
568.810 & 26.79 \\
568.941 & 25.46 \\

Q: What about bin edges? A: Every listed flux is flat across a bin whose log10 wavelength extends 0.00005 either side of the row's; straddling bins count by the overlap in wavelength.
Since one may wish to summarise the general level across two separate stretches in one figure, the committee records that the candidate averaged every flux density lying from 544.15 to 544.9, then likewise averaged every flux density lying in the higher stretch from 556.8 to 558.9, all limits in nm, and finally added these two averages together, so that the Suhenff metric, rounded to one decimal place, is 52.1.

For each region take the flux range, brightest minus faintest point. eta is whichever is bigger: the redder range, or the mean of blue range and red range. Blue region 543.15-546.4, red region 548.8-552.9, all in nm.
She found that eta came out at 11.7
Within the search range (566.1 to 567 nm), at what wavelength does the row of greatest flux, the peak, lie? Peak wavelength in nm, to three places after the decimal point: 566.196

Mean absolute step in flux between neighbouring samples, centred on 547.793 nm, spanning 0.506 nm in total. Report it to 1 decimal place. 3.3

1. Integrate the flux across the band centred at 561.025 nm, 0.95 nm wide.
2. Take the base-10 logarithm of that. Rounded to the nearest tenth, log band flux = 1.4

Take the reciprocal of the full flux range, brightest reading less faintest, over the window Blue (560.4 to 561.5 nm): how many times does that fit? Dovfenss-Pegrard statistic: 0.141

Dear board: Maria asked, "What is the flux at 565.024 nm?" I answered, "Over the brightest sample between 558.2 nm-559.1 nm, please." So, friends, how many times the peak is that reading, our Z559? 0.99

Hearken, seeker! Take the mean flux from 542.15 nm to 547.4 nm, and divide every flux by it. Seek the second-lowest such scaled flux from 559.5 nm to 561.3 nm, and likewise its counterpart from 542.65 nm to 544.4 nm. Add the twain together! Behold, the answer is 1.88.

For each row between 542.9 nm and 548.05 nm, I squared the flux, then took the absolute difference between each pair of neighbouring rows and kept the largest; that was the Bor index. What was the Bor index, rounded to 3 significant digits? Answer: 491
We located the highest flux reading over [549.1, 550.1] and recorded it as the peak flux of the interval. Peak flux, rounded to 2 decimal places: 28.10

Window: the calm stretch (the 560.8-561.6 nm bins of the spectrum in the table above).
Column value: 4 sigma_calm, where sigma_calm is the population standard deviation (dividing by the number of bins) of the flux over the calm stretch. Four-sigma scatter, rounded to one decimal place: 9.3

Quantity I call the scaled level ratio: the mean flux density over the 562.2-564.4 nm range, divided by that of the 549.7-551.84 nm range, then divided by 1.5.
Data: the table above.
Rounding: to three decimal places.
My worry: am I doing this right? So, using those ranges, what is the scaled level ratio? 0.678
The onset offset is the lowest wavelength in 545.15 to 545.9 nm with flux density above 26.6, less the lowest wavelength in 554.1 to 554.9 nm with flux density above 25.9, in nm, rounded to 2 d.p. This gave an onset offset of -8.61 nm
